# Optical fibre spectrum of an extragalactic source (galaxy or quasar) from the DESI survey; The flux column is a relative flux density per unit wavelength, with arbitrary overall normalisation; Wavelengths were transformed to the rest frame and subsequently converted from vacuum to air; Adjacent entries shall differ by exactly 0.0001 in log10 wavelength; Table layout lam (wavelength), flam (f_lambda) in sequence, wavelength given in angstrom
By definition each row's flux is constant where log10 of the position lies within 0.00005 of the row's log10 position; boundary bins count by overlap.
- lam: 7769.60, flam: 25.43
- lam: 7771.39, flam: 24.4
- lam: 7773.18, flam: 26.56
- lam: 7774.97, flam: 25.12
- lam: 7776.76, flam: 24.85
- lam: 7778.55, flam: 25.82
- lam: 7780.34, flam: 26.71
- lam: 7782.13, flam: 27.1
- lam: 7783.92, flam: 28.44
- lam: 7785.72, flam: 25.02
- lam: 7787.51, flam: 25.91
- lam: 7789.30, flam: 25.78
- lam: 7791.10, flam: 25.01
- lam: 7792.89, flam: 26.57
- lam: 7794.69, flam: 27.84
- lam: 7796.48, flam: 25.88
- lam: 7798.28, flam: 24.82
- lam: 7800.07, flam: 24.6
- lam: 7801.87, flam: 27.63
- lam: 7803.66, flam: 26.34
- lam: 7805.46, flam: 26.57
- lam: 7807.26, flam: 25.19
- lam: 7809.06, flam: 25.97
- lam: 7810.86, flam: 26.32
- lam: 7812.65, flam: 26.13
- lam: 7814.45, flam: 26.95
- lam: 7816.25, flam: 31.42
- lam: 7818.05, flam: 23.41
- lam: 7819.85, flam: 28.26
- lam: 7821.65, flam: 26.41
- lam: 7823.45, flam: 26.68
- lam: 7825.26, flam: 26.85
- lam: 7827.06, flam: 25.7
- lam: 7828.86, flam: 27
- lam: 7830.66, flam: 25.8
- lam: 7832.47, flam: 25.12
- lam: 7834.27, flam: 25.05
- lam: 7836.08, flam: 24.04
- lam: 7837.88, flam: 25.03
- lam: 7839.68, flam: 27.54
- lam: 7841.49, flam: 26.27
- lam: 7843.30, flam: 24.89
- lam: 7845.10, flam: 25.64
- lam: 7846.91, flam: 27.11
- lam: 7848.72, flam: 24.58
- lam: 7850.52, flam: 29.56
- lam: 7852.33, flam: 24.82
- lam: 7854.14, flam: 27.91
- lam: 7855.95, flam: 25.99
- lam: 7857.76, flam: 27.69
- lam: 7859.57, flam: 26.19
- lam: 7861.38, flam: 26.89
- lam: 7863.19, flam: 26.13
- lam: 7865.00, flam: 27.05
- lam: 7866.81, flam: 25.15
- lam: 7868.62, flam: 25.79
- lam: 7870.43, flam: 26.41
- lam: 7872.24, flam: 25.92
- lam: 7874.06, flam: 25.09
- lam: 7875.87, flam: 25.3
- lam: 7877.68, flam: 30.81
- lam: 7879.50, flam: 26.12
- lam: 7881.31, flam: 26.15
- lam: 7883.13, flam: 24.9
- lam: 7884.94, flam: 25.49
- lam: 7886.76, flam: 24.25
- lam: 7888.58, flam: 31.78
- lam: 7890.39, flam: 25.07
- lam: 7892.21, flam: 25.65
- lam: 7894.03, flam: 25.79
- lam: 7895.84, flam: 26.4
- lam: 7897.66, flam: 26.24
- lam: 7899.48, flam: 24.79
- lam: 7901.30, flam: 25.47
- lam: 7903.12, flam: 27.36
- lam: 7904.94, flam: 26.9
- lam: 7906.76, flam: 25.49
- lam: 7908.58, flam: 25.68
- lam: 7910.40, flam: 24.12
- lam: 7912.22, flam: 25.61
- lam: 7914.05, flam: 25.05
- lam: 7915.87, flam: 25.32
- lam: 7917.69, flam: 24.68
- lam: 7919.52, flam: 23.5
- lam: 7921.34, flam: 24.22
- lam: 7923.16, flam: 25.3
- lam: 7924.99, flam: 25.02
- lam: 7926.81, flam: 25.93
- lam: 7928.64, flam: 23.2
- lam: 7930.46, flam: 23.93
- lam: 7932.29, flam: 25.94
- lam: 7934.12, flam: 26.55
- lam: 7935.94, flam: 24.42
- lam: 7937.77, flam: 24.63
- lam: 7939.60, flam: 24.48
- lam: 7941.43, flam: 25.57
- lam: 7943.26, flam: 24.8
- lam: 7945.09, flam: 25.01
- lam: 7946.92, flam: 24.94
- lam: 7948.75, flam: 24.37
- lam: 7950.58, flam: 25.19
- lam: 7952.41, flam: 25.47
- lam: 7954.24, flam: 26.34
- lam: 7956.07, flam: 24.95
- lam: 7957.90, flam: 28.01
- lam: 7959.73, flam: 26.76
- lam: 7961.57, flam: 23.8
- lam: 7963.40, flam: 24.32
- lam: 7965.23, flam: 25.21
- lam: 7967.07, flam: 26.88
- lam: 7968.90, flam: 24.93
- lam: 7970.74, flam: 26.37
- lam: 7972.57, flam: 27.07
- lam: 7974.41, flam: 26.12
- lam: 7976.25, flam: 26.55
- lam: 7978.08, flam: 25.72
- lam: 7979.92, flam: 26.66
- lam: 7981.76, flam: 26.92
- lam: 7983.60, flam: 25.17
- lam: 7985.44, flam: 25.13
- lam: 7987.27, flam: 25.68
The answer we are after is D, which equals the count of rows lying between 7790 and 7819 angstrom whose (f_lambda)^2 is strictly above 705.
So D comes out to 6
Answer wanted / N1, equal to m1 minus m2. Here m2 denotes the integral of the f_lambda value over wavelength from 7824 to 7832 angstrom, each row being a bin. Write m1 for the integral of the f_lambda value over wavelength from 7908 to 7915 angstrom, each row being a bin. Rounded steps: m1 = 176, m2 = 210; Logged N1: -35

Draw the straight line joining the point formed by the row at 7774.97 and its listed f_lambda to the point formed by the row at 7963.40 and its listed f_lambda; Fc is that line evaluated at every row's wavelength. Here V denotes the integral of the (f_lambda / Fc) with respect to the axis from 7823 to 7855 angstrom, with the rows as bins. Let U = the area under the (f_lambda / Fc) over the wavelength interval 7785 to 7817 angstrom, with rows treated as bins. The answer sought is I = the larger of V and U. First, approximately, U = 33.7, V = 33.6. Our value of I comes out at 33.7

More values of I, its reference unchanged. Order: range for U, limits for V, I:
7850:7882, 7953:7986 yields 35.2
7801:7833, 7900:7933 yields 34.1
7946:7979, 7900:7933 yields 34.9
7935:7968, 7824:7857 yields 34.6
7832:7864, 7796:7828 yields 33.8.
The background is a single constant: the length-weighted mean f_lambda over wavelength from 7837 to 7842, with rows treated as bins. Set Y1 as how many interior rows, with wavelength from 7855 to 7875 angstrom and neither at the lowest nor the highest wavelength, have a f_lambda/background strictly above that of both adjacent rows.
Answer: 4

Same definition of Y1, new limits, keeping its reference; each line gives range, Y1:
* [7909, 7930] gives 4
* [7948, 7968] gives 2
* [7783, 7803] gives 2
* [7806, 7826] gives 3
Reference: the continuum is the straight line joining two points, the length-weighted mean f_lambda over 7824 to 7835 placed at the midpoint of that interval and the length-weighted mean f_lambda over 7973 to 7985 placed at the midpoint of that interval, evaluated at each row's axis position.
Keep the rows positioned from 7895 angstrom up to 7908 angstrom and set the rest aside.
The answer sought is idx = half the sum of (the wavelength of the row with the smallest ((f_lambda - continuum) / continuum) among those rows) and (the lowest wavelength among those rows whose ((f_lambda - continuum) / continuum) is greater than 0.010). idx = 7897.7 angstrom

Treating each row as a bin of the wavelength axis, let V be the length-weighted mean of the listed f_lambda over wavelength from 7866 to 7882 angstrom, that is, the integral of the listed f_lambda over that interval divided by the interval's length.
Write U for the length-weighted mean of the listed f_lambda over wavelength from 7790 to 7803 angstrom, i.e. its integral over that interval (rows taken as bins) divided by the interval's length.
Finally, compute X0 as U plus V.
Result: 52.4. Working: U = 26.05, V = 26.3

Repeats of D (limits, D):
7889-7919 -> 2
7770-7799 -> 6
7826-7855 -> 5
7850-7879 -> 6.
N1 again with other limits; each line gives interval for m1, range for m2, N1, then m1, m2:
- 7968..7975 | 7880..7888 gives -21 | 183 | 204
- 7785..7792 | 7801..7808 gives -7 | 178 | 185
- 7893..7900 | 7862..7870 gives -28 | 181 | 209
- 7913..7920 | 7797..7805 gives -34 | 173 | 207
